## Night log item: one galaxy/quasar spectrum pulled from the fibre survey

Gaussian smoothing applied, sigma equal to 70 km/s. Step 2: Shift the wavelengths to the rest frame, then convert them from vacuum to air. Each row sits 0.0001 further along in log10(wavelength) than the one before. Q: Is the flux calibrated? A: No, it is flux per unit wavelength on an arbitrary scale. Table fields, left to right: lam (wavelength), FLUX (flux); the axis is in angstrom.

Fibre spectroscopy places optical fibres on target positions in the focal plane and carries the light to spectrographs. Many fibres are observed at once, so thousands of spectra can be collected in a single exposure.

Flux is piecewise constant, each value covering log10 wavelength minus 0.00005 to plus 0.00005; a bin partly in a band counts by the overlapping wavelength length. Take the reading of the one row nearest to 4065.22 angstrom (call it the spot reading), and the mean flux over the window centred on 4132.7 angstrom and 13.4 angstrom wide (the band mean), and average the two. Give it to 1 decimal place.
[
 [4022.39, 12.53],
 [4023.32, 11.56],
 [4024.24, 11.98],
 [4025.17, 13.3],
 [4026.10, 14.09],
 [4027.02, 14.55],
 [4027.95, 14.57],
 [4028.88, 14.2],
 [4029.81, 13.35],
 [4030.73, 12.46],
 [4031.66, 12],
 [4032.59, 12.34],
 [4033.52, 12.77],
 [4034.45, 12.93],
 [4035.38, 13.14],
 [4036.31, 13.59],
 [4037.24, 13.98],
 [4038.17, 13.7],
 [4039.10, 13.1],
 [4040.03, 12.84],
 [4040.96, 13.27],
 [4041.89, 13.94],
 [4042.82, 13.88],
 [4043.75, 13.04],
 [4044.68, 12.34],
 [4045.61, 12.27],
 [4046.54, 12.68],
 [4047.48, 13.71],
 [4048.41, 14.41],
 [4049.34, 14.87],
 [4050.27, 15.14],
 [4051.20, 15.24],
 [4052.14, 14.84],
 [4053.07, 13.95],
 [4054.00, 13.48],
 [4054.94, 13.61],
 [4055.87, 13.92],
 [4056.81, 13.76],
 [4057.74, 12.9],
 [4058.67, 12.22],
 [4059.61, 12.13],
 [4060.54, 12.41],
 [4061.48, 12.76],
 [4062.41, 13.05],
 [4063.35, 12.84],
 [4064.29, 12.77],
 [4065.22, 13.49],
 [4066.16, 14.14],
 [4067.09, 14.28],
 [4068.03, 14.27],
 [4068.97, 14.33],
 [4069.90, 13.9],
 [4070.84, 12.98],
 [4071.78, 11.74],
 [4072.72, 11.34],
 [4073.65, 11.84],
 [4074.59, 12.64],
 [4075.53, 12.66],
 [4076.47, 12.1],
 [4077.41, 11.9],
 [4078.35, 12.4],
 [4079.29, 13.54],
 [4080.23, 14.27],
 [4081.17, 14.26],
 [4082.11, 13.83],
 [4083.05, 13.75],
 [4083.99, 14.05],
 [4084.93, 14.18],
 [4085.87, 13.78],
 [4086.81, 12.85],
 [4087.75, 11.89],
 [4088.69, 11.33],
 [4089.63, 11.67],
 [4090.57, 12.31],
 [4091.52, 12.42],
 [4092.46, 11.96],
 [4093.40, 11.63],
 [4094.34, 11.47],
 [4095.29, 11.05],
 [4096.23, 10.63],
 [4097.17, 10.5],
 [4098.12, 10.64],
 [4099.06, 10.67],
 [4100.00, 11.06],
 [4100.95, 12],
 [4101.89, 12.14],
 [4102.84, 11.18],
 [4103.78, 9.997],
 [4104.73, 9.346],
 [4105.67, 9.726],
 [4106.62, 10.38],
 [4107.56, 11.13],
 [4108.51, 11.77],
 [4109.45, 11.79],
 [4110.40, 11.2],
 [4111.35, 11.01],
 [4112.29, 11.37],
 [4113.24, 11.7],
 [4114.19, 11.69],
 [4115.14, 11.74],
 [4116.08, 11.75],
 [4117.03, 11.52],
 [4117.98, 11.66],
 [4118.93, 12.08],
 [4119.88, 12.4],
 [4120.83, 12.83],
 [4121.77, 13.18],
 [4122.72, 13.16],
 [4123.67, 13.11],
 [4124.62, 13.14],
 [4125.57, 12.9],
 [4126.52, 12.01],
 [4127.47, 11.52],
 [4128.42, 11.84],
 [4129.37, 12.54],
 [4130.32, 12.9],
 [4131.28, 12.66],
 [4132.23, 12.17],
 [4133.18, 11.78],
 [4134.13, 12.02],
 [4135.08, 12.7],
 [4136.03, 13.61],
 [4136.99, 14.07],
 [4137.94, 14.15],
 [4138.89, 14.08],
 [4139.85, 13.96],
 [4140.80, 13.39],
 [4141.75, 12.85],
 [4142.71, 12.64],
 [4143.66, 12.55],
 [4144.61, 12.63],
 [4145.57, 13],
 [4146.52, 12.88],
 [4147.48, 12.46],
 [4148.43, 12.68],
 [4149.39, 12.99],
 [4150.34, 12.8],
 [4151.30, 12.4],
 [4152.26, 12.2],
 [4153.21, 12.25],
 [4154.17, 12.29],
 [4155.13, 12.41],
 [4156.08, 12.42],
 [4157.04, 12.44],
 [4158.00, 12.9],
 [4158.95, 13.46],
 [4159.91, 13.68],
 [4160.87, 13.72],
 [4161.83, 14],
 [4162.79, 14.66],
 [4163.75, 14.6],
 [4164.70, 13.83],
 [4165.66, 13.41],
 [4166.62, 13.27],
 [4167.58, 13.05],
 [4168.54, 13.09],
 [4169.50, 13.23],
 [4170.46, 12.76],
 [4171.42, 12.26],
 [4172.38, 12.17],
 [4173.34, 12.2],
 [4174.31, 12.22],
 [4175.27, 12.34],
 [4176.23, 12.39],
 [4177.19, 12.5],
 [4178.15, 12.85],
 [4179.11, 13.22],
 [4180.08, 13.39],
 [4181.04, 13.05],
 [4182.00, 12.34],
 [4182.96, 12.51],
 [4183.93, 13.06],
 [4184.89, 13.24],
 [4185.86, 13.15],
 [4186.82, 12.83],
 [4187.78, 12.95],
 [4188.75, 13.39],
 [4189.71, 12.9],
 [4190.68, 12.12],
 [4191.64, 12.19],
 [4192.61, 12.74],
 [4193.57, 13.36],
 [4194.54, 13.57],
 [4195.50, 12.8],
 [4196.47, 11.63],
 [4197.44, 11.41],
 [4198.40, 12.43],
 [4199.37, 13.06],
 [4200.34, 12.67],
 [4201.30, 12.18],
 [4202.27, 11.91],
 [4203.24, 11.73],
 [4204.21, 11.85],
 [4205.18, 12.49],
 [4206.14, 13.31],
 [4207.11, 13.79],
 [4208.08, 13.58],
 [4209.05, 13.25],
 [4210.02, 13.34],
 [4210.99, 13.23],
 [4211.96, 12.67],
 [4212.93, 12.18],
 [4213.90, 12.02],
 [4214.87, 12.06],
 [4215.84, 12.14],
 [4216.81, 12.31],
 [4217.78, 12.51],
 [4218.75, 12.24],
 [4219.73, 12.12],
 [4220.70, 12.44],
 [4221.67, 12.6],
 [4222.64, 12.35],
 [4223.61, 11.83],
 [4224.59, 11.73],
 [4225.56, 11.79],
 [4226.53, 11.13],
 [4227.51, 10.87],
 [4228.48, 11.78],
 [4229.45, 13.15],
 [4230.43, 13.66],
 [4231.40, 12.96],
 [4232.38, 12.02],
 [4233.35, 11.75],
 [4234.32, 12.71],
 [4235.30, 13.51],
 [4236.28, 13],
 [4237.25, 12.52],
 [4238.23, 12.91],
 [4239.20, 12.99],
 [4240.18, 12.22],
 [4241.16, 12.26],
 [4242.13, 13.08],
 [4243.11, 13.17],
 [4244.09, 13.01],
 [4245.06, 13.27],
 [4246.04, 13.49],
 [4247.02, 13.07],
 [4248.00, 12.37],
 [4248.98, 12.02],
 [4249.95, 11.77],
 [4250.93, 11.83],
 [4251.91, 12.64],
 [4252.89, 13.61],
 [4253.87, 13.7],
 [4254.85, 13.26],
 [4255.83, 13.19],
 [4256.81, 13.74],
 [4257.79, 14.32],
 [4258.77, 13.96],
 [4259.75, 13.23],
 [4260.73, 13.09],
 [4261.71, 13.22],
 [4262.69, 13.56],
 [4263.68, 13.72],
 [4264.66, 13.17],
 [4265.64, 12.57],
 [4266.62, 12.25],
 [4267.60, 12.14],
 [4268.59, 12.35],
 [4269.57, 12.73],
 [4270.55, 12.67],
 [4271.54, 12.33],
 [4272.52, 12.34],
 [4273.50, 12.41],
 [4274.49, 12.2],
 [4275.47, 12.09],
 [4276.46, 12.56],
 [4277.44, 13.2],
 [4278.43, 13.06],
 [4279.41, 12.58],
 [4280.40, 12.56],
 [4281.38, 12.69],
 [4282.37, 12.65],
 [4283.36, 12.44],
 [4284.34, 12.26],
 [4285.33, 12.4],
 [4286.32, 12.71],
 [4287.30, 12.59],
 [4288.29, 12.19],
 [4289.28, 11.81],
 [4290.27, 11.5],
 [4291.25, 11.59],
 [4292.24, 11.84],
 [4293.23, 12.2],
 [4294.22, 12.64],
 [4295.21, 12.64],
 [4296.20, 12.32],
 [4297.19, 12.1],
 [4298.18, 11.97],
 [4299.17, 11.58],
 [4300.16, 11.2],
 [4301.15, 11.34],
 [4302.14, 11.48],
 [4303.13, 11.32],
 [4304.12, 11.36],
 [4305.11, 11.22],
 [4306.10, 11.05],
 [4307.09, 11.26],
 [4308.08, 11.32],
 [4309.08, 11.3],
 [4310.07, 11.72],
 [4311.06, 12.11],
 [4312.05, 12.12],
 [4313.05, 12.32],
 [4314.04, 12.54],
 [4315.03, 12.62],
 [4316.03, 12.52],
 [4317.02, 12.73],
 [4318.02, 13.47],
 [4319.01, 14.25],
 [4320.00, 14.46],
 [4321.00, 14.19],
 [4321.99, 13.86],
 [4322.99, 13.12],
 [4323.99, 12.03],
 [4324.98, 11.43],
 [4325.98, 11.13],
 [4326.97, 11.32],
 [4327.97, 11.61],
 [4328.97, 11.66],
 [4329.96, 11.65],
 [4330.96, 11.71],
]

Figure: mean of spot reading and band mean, 13.1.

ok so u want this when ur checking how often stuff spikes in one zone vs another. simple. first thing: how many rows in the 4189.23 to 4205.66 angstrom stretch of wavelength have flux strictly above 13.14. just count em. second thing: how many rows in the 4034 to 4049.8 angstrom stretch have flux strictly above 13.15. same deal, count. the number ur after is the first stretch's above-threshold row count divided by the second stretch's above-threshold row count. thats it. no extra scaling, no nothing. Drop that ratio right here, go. 0.22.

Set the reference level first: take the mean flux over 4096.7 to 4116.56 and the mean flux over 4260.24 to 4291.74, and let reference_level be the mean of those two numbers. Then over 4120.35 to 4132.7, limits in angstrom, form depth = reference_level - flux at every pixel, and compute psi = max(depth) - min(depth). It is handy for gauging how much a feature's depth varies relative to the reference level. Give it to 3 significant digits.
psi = 1.66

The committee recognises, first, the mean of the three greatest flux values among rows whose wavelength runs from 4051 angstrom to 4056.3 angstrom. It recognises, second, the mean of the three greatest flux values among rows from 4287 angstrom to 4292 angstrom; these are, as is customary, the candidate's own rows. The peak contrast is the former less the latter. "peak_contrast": 2.5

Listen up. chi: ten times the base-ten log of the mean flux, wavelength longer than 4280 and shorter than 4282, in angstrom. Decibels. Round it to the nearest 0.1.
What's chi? 11.0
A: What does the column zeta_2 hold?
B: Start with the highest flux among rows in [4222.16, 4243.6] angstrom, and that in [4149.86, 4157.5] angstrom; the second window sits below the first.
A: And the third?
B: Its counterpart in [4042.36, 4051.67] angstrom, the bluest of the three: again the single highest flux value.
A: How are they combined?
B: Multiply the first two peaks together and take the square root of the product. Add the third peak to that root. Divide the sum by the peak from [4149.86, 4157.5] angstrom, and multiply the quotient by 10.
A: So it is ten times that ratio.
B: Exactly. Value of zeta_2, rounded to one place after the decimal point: 22.2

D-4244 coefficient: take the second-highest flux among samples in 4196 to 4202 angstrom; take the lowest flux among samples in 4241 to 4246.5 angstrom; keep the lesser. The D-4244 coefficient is 12.3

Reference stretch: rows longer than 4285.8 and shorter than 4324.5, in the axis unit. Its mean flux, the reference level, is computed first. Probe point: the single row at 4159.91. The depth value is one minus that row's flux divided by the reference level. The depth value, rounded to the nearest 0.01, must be -0.12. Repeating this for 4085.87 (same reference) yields -0.13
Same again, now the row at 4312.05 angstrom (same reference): 0.01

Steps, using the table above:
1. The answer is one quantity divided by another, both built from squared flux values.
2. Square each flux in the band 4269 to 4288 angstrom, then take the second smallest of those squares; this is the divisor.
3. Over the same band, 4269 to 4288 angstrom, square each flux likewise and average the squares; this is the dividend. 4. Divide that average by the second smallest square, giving 1.06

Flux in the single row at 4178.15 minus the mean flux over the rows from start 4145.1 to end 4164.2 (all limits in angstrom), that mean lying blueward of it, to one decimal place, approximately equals -0.2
